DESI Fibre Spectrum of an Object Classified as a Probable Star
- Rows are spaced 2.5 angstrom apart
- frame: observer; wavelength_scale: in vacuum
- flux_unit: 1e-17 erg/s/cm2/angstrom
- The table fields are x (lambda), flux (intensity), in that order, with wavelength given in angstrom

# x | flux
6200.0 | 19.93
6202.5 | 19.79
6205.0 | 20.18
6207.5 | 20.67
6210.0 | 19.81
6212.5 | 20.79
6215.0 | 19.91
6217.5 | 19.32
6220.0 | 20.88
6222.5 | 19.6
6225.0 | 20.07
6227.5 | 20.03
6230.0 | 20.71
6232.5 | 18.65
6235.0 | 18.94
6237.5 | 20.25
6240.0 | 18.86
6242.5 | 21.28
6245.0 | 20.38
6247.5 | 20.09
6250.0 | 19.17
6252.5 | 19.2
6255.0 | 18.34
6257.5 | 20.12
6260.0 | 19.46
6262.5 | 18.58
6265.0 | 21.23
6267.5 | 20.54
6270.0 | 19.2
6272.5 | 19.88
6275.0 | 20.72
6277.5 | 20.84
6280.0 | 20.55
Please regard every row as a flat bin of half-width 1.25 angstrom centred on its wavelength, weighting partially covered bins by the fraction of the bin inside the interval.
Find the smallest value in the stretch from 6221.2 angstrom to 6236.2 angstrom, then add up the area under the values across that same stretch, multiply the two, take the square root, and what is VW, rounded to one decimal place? 74.2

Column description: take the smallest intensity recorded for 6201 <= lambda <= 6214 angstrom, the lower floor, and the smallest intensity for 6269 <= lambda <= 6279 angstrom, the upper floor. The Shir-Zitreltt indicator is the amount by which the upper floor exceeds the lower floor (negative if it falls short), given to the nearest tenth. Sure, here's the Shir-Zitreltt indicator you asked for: -0.6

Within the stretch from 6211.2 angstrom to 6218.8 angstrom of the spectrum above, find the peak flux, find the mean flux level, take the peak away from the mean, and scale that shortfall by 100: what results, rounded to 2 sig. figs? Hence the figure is -78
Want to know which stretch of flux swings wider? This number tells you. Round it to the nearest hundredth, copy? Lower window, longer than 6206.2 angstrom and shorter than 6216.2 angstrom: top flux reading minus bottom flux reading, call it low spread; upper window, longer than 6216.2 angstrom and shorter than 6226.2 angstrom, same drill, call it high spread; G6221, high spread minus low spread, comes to 0.58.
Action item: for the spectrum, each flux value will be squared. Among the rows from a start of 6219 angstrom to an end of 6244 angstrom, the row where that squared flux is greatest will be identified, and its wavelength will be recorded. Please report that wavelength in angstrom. 6242.5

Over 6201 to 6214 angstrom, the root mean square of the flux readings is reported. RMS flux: 20.3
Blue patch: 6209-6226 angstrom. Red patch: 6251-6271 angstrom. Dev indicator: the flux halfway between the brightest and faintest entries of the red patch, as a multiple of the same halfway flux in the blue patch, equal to 0.98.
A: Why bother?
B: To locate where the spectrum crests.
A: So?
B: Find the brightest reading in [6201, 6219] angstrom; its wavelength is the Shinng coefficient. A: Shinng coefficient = 6212.5 angstrom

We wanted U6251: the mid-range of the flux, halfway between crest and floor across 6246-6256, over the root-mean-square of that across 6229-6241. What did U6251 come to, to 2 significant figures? 0.99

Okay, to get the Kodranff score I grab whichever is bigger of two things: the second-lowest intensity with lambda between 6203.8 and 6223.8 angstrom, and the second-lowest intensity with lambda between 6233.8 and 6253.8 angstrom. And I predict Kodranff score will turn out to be 19.6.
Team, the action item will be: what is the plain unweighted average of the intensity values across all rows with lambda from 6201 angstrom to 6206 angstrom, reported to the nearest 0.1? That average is 20.0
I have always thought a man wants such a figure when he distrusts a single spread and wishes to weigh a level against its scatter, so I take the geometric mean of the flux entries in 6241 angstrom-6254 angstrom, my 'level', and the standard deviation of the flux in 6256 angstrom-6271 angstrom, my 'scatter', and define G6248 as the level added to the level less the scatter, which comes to 39.1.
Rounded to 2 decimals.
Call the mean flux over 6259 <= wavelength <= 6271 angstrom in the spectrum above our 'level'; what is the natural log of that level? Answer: 2.99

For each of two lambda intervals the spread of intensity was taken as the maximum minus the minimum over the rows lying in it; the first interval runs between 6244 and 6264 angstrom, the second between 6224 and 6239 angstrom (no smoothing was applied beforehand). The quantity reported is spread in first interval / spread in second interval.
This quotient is 1.0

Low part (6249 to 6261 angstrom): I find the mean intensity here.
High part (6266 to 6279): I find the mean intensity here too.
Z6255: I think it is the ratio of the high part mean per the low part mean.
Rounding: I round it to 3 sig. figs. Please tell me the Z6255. 1.05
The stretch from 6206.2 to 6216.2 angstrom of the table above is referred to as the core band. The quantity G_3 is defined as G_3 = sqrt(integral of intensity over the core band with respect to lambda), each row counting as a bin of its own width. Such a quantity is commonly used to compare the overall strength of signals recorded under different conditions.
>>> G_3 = 14.25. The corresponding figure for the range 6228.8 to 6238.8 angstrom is 14.01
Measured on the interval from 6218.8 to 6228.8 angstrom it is 14.19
